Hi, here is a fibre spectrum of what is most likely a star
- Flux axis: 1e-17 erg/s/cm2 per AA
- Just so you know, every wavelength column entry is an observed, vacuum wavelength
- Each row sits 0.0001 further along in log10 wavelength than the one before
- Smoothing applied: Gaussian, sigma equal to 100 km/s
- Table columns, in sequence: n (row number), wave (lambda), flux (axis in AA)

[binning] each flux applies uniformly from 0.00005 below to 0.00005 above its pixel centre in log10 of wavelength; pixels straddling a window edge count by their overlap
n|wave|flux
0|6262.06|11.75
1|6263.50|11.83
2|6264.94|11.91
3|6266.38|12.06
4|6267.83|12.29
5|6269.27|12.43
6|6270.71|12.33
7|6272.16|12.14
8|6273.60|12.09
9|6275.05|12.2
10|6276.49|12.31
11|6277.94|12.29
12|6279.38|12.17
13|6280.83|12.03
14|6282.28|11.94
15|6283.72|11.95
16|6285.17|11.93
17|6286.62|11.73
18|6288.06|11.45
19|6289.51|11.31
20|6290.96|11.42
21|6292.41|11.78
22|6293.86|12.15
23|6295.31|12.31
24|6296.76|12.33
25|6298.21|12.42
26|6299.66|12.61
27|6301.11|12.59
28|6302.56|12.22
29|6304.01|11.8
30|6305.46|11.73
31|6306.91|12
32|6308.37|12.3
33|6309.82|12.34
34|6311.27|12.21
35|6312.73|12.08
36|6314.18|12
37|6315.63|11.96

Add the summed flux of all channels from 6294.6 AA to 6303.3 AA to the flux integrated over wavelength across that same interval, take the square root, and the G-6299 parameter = 13.51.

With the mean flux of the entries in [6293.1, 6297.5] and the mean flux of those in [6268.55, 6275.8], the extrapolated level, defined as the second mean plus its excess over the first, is 12.2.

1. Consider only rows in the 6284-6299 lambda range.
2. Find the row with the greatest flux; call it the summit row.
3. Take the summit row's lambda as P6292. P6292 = 6298.21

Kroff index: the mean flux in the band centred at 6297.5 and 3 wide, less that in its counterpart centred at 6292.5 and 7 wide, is 0.58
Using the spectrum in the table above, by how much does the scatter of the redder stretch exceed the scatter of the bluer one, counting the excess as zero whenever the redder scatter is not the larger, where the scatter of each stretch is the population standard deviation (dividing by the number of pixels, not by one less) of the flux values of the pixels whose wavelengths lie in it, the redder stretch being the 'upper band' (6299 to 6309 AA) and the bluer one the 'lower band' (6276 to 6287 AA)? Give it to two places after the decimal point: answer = 0.14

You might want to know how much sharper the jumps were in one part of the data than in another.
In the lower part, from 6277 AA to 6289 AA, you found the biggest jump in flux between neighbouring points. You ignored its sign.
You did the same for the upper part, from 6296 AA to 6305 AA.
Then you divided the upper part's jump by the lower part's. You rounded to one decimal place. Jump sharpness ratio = 1.5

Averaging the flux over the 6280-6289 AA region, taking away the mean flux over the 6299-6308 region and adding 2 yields 1.7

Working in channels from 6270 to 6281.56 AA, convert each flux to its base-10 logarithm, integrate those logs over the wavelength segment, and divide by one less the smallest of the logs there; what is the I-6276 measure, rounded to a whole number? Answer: -156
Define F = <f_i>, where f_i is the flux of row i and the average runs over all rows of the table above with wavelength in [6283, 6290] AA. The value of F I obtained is 11.7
